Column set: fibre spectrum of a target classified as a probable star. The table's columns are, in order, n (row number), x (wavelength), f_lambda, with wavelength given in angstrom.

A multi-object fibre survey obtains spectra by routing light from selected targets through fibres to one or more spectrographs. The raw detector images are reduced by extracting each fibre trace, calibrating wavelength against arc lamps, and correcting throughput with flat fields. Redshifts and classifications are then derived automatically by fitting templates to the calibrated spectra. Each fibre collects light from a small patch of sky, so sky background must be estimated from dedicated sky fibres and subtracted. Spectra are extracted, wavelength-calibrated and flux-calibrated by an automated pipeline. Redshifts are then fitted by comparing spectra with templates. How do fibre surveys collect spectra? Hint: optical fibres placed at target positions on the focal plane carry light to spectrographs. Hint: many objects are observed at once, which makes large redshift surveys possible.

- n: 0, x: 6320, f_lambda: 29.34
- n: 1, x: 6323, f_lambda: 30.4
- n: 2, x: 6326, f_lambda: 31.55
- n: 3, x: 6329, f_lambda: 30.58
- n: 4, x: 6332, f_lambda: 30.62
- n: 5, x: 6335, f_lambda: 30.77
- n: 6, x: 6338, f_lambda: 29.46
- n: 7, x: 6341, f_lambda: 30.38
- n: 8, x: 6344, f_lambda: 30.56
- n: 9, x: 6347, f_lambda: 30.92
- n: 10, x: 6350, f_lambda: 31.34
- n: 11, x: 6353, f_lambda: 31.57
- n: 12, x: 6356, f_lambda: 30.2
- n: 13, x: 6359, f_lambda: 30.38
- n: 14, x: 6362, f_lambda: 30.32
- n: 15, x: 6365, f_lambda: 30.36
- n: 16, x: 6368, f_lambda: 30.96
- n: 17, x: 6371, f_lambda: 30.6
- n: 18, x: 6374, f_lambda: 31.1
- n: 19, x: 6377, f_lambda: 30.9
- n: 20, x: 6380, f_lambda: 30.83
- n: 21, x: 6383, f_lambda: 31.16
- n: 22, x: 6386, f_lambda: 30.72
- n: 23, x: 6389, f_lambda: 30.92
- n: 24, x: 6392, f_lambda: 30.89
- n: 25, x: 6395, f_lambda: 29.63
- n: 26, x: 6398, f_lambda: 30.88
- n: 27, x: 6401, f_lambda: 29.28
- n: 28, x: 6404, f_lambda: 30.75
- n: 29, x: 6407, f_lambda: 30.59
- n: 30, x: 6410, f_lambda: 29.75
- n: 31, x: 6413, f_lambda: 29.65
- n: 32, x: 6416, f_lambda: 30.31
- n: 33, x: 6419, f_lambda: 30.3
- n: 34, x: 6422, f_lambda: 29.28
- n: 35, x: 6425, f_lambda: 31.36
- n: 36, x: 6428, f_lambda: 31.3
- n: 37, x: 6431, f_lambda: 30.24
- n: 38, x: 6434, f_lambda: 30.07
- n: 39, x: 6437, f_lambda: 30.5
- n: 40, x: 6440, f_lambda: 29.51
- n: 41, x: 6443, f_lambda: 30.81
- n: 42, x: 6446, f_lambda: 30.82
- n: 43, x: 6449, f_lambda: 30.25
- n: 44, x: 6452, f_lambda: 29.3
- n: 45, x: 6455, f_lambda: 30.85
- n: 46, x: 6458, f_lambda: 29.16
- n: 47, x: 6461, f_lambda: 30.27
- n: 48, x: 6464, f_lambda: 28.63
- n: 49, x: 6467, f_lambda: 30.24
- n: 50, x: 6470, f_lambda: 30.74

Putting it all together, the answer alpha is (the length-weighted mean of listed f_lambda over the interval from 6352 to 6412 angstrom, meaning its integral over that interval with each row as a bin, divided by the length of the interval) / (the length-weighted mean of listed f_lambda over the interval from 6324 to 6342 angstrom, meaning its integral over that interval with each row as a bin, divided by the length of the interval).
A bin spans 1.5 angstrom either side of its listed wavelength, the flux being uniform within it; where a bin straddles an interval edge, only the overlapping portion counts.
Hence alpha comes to 1.00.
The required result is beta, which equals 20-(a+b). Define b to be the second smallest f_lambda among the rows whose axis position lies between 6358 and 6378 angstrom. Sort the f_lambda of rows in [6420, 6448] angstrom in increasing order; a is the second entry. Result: -39.9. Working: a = 29.51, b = 30.36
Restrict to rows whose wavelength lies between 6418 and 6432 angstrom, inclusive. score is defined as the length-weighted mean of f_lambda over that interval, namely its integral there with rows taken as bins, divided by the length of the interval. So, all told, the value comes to 30.5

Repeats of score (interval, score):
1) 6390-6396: 30.4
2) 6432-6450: 30.3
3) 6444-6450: 30.6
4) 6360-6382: 30.7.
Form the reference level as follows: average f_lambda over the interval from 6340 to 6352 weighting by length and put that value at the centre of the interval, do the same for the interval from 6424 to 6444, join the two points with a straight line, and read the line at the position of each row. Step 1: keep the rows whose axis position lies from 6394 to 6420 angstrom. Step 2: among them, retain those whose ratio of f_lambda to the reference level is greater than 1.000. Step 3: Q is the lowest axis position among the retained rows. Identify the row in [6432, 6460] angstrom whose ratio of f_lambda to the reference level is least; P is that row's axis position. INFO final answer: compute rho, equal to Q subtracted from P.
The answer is 60 angstrom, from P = 6458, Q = 6398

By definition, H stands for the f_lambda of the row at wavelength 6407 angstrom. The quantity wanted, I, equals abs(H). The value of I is 30.6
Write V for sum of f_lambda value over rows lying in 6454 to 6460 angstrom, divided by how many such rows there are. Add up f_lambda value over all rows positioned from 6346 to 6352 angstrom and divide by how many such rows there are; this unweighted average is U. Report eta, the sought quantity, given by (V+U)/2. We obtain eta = 30.6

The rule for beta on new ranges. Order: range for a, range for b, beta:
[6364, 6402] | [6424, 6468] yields -38.8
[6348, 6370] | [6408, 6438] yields -40.0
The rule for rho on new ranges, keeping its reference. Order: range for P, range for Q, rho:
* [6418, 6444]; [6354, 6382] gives 54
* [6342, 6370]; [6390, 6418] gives -36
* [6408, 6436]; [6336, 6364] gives 75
